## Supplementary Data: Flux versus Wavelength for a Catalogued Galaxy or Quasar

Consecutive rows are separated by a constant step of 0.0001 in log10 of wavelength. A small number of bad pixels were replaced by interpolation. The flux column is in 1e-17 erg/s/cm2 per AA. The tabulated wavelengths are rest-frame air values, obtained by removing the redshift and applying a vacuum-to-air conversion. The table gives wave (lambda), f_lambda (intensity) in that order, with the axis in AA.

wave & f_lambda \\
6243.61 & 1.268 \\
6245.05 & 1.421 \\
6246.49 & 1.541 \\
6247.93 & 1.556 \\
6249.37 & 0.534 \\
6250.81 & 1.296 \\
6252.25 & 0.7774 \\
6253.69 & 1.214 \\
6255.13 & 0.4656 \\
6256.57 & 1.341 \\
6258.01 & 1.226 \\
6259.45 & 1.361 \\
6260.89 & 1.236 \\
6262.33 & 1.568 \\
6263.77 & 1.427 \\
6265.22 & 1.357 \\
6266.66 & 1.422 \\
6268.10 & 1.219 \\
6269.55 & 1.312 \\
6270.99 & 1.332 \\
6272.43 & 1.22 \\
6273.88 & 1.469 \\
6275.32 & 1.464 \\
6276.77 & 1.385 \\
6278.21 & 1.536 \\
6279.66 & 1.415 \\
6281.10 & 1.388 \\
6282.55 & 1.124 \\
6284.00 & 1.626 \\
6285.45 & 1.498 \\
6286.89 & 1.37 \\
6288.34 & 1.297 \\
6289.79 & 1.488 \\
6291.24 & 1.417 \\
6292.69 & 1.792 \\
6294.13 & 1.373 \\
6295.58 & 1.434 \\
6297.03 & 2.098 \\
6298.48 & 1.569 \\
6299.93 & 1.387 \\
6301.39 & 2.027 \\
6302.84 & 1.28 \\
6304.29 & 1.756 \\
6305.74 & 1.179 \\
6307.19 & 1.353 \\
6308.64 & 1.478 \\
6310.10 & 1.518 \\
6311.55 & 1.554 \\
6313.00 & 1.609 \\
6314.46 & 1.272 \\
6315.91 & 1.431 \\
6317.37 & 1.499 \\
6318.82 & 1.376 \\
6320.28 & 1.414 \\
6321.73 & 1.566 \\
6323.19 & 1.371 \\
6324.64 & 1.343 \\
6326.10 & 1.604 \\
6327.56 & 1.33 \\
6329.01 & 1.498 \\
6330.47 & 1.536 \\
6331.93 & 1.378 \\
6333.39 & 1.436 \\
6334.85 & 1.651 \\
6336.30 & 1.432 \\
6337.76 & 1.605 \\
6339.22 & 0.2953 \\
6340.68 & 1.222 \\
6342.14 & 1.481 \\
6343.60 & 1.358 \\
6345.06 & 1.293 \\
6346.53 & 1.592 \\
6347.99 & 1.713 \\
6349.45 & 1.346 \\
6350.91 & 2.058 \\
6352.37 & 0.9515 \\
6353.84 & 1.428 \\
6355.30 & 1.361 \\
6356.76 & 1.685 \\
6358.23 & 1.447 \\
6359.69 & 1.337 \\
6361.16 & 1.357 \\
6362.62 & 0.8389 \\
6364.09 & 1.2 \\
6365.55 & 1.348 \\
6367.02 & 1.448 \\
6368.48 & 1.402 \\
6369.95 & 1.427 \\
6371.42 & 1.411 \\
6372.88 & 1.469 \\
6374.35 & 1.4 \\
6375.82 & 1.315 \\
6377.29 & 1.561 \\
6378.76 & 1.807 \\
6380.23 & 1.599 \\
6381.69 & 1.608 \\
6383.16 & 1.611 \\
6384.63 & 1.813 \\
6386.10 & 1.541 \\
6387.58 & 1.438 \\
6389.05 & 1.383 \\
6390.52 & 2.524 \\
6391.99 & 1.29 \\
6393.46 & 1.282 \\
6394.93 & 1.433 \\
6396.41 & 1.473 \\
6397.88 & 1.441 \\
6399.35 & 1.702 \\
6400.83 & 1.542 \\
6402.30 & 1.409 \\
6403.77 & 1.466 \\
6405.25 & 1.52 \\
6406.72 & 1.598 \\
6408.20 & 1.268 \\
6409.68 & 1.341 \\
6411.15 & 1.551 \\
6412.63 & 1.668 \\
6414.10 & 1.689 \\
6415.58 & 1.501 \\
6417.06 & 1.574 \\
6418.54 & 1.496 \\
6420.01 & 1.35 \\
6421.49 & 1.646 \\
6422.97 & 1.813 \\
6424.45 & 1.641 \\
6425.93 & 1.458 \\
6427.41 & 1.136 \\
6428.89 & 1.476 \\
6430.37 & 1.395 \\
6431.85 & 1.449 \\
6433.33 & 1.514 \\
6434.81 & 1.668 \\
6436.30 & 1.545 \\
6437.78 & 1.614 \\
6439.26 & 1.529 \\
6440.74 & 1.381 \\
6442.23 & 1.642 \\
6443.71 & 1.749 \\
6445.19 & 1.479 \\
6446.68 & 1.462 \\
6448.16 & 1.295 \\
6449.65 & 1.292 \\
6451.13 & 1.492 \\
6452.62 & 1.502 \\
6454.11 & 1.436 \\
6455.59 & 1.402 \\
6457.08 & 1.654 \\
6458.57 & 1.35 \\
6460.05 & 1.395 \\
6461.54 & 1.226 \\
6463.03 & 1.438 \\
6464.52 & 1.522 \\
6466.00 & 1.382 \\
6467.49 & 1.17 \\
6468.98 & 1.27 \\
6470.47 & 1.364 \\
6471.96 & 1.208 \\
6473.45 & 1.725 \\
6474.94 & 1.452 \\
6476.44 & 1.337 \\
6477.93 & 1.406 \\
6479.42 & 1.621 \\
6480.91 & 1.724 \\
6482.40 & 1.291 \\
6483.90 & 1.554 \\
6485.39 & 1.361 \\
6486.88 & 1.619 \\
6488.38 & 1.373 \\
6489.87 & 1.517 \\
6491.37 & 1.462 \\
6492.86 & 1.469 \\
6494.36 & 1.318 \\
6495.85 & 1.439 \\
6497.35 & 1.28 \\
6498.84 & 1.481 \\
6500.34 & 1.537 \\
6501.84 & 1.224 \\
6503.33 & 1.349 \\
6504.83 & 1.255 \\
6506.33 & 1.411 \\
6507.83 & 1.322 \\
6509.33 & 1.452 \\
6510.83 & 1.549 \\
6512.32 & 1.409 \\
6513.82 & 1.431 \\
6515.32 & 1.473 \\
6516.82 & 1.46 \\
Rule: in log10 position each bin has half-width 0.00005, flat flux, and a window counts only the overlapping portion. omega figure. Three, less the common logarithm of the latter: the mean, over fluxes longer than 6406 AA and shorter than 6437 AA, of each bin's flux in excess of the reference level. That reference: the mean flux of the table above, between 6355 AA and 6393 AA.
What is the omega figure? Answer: 4.56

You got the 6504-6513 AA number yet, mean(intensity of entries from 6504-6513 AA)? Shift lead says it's 1.40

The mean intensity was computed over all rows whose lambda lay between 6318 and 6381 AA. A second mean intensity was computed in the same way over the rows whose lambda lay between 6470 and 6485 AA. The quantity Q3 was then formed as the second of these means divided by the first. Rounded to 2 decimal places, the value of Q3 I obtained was 1.04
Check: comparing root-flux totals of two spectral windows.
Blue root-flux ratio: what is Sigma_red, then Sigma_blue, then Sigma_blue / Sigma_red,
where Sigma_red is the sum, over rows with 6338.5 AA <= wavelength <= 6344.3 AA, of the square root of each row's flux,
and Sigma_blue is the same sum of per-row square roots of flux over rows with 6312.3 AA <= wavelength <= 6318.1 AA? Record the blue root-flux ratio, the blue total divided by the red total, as 1.19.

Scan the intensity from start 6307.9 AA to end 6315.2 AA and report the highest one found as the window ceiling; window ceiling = 1.609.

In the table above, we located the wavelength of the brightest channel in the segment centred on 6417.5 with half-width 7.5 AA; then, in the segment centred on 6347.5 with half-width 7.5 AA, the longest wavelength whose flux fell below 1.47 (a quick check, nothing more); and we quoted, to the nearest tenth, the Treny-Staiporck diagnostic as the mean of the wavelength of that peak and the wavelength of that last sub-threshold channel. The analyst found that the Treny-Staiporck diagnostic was 6388.4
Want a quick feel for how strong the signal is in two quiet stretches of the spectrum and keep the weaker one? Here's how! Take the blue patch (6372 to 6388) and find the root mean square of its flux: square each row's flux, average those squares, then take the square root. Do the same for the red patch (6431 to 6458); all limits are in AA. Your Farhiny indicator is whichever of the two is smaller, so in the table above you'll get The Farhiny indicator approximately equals 1.511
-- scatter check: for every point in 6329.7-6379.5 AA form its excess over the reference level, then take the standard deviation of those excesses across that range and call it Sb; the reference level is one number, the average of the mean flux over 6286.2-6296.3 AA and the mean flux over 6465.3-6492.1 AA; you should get 0.29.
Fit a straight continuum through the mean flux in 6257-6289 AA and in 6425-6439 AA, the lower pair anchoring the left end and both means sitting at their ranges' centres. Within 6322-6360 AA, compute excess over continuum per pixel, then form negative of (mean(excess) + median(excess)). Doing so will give -0.01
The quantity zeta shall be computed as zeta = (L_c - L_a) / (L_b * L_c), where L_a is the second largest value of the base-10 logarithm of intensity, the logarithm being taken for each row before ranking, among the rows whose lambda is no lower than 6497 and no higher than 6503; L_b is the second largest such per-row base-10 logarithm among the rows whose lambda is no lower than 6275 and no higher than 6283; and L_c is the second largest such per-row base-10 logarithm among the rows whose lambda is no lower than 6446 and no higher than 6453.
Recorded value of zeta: 0.1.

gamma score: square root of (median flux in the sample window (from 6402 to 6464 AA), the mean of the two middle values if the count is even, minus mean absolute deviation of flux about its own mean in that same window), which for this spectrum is 1.17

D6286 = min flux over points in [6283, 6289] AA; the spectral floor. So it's 1.297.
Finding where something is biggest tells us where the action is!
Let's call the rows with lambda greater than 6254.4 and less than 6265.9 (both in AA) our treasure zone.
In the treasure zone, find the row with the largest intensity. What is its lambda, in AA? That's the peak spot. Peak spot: 6262.33 AA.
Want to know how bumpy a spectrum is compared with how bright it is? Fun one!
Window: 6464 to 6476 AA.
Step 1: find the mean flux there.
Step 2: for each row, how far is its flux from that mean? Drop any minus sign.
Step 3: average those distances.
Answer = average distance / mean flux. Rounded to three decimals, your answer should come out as 0.097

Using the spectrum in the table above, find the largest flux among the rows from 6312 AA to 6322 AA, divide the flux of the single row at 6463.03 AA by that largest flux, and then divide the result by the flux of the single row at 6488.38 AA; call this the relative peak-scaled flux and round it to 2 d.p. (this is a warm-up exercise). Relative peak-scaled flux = 0.65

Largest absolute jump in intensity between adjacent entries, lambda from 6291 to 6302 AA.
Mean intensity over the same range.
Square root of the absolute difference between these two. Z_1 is 0.99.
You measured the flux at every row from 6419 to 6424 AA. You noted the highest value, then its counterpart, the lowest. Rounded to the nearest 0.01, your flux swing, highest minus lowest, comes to 0.46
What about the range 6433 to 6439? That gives 0.15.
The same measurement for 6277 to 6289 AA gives 0.50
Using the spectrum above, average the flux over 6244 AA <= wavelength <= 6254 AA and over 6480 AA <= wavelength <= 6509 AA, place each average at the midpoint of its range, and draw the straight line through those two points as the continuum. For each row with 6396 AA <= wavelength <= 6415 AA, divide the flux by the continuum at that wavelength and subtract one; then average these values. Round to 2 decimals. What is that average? 0.13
